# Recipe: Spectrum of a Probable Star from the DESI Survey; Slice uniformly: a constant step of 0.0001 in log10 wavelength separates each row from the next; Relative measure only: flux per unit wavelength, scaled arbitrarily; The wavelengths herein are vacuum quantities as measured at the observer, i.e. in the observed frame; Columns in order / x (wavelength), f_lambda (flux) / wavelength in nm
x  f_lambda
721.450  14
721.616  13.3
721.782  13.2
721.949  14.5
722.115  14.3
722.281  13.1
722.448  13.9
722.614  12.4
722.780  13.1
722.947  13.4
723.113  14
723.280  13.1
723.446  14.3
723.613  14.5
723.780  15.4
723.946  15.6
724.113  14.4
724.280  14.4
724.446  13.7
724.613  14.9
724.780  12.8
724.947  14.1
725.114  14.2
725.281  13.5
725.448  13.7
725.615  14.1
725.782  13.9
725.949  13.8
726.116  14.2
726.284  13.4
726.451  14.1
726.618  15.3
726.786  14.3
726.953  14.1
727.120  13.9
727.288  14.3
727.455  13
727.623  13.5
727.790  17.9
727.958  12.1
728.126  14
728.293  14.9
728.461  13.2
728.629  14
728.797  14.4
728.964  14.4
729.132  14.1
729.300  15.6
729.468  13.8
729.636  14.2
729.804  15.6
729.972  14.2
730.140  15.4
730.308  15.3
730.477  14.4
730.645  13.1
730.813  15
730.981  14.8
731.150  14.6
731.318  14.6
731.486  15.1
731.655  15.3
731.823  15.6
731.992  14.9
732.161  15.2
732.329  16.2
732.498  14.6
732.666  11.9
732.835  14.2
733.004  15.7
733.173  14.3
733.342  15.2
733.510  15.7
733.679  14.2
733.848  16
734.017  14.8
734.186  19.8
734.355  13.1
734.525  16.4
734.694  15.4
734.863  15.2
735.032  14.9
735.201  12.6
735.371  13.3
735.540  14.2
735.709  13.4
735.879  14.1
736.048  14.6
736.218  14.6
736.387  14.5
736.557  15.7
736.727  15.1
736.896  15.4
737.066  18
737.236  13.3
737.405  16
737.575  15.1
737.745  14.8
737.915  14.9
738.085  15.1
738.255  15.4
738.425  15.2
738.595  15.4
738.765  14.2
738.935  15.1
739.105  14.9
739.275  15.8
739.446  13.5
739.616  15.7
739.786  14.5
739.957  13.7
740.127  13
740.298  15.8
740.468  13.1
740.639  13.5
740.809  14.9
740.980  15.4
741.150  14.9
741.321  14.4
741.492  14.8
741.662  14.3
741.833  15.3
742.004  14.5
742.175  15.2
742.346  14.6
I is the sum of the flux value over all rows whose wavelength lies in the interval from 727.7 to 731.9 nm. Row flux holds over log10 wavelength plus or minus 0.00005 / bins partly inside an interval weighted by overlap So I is 366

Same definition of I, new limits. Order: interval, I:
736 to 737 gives 90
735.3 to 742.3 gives 605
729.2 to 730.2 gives 89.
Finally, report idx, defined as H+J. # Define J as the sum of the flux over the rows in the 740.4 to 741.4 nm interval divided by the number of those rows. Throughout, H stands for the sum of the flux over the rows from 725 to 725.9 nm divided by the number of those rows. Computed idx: 28.2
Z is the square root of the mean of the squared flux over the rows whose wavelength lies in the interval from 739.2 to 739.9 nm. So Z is 14.9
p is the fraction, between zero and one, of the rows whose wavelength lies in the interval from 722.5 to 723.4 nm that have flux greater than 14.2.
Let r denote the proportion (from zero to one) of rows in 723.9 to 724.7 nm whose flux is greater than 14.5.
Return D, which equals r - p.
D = 0.40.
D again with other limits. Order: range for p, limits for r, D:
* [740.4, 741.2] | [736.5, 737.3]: 0.20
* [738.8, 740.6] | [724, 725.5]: -0.49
